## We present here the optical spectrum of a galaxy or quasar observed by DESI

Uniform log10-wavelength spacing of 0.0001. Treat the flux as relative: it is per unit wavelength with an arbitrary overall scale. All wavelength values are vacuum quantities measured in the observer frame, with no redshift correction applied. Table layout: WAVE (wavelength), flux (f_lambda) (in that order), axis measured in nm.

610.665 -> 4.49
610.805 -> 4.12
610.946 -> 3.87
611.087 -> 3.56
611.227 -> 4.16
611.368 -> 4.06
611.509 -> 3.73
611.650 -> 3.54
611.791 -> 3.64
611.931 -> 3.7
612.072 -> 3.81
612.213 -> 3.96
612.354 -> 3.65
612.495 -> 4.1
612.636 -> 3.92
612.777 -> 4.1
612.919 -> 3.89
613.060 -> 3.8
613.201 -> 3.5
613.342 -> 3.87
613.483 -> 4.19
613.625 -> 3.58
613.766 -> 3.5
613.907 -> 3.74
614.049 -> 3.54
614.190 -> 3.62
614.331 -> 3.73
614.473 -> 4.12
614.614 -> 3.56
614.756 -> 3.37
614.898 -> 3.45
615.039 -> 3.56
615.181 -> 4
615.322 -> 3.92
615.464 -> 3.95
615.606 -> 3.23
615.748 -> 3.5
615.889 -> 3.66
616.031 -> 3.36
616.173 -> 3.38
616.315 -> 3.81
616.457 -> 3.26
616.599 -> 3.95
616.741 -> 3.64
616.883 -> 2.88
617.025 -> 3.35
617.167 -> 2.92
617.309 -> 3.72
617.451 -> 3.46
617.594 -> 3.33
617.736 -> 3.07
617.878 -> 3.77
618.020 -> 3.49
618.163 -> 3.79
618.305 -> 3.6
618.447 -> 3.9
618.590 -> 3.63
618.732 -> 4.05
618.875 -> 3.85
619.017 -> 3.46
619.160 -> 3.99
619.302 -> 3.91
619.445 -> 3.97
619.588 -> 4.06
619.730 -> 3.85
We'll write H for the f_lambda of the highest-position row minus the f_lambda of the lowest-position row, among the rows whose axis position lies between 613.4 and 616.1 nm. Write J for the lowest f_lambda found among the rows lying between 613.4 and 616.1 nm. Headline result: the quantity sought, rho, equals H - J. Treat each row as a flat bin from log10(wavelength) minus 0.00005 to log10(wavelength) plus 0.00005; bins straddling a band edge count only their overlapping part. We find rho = -4.1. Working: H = -0.8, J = 3.23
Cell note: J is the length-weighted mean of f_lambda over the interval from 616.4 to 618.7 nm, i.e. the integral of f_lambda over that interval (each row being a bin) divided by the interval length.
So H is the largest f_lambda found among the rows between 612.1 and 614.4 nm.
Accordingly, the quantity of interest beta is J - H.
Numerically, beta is -0.69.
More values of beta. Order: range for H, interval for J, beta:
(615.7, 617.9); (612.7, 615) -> -0.23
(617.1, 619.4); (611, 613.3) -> -0.23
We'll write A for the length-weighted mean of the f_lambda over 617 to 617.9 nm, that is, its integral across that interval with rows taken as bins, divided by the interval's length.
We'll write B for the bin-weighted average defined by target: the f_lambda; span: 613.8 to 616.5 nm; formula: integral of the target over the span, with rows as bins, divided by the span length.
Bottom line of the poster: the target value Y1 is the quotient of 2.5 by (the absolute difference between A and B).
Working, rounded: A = 3.35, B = 3.62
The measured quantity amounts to 9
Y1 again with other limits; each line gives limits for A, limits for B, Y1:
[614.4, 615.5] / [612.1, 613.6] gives 17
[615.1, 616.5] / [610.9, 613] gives 11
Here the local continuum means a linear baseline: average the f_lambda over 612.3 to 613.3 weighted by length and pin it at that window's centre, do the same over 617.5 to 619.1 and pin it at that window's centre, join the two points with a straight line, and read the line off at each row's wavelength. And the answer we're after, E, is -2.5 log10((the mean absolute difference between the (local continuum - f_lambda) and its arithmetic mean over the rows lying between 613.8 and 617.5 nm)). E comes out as 1.6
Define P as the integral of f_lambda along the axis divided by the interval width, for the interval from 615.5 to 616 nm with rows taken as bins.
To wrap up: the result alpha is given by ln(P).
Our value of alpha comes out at 1.25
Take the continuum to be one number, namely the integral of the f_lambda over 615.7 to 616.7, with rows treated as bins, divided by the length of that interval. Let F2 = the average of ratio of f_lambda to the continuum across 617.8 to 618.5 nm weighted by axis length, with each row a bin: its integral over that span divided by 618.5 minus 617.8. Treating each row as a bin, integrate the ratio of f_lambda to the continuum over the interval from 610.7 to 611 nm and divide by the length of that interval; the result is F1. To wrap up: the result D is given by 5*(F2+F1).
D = 10.9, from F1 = 1.14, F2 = 1.04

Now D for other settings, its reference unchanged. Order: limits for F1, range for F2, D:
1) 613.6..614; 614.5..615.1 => 10.0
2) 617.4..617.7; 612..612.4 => 10.0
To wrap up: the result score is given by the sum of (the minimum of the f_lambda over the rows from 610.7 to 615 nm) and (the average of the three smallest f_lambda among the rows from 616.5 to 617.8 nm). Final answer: 6.33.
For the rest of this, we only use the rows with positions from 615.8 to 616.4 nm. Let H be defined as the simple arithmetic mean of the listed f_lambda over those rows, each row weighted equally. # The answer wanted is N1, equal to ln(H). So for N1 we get 1.27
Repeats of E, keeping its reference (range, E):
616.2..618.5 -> 1.4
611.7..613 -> 2.0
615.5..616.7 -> 1.6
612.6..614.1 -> 1.9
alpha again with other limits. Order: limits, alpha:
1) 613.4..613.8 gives 1.33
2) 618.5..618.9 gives 1.35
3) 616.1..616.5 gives 1.25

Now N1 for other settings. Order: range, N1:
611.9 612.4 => 1.33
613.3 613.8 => 1.33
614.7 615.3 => 1.28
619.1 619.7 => 1.38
